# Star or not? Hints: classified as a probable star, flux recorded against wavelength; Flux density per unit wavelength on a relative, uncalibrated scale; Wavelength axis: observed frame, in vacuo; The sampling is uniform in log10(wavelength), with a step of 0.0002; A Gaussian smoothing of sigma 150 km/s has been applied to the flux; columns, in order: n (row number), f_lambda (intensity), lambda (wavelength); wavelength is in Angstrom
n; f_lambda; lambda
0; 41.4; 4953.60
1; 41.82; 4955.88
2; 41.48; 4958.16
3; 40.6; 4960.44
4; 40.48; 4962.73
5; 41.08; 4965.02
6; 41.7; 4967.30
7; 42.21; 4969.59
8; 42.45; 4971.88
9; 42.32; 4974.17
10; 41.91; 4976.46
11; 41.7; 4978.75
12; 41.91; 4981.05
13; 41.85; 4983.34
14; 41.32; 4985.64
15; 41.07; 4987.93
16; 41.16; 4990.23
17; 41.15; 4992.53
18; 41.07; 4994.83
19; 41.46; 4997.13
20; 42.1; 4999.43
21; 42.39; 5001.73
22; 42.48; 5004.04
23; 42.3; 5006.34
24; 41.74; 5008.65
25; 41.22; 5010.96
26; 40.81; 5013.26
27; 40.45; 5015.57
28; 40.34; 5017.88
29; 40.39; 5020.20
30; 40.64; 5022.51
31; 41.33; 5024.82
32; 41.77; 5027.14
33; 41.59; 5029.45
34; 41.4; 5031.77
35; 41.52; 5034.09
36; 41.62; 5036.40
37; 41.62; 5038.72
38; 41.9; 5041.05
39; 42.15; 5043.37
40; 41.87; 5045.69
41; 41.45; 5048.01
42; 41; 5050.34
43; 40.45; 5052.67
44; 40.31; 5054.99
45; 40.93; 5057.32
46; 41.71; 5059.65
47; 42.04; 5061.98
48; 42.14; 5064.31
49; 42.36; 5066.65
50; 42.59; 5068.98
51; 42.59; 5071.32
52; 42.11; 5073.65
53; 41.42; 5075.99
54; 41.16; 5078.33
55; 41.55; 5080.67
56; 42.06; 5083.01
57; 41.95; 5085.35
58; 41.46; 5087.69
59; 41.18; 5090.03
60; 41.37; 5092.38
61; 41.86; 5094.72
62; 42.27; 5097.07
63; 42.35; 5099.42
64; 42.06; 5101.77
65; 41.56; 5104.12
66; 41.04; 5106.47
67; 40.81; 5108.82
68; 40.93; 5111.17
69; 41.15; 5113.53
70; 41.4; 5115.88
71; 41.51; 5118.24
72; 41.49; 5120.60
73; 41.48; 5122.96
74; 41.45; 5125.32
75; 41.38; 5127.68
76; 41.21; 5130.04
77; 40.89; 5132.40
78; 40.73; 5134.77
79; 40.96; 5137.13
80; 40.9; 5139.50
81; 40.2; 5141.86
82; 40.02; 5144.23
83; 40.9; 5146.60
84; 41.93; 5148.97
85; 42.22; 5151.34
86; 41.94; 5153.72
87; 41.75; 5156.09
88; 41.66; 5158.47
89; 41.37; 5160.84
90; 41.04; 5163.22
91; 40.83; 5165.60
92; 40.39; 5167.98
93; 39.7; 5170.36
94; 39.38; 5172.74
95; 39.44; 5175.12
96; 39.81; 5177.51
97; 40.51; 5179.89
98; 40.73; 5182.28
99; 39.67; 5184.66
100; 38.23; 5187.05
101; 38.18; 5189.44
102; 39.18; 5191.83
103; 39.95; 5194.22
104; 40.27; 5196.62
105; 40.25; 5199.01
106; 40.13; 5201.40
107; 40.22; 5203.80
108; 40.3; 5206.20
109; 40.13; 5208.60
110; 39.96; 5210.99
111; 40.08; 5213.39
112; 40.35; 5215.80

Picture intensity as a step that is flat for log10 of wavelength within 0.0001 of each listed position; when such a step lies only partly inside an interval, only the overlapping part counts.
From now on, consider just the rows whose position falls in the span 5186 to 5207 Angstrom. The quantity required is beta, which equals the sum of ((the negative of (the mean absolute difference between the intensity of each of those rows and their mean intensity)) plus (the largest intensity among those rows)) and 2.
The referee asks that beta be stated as 41.6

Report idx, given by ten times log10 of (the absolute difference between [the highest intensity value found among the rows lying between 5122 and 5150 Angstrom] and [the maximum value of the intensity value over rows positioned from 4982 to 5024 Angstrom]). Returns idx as -2.6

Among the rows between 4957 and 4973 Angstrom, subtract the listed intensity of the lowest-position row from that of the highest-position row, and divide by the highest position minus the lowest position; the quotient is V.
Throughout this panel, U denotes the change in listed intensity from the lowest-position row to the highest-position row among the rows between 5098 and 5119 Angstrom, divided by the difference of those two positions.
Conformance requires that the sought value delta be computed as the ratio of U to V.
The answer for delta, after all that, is -0.63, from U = -0.045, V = 0.07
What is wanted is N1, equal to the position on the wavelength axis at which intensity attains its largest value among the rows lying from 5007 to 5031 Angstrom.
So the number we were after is 5027.14 Angstrom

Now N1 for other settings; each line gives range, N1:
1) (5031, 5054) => 5043.37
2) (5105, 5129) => 5118.24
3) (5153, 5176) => 5153.72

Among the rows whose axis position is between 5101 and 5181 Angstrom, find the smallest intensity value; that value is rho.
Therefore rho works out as 39.38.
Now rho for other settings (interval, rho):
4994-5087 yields 40.31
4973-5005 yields 41.07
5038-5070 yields 40.31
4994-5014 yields 40.81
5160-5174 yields 39.38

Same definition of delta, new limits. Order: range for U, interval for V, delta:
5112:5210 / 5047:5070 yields -0.20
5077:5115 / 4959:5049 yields -0.03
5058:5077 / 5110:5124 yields -0.38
